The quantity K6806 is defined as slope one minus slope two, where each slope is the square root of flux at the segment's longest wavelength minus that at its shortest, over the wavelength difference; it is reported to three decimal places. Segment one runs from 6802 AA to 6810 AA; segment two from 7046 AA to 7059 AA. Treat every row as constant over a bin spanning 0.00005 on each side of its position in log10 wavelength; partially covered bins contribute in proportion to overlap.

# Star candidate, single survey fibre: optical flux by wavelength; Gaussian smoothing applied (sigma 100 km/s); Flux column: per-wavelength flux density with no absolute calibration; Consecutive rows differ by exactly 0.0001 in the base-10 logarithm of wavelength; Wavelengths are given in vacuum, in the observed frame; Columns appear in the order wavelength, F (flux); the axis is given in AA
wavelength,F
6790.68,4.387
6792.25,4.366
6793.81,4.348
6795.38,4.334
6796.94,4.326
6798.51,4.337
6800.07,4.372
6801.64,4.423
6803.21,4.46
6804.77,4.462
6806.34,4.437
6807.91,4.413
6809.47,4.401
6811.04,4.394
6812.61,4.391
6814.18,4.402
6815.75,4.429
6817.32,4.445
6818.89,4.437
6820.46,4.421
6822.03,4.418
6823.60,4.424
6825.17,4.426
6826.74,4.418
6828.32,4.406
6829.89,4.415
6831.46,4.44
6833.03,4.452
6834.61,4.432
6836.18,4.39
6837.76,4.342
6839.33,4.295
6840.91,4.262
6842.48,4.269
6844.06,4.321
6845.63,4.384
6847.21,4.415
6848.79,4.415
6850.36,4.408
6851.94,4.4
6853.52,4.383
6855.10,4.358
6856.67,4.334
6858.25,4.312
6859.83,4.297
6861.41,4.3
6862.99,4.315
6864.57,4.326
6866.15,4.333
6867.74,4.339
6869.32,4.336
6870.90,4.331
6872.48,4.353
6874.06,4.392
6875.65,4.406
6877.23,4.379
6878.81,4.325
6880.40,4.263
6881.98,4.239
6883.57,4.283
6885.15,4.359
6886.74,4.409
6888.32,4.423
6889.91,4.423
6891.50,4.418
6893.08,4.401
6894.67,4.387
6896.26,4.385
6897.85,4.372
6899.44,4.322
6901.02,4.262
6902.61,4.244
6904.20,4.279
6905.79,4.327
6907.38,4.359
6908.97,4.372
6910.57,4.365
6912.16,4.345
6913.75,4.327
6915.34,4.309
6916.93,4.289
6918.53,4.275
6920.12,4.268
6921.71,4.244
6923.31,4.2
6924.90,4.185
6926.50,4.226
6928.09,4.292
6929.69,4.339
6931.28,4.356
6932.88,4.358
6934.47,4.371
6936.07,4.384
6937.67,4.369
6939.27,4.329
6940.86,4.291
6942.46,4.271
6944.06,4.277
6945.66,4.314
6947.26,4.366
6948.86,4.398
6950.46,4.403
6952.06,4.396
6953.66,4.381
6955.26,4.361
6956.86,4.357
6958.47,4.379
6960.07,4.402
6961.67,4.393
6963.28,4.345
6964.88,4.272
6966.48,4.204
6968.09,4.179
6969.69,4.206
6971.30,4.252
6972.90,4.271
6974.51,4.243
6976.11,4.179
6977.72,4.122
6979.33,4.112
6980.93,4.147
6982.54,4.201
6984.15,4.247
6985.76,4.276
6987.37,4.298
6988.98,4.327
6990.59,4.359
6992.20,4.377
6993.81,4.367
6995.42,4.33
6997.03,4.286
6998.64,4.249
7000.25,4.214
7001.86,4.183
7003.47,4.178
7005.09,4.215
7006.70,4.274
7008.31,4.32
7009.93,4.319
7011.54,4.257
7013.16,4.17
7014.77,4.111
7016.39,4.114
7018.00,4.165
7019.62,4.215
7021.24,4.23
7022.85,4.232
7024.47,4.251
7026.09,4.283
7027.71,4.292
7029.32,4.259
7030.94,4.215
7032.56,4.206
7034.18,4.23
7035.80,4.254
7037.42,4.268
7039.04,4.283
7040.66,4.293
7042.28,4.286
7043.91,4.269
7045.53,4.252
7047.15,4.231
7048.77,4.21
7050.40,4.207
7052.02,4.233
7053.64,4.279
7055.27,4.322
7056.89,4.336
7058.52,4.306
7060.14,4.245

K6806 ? -0.004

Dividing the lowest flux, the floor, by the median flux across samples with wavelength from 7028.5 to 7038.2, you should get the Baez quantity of 0.992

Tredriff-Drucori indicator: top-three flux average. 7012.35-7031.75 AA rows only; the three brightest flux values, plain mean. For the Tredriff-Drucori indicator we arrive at 4.28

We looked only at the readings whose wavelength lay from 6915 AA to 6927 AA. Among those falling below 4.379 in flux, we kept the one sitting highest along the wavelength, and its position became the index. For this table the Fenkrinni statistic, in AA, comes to 6926.50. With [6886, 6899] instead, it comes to 6897.85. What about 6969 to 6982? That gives 6980.93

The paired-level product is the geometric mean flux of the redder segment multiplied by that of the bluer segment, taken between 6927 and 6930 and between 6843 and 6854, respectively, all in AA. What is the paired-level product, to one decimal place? 18.9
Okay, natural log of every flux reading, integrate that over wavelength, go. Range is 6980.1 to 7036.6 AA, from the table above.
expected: 82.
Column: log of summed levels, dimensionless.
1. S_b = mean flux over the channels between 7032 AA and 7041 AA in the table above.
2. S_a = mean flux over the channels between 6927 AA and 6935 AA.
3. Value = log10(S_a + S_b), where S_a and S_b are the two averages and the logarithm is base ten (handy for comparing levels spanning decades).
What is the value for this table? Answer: 0.934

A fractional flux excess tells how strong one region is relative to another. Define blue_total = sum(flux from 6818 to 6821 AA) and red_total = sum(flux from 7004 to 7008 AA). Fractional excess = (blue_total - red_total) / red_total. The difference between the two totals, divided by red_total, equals 0.043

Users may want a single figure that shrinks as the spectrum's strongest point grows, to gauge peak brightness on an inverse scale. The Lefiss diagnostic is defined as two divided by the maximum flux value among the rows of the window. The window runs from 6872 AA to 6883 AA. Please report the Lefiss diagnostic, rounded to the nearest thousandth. 0.454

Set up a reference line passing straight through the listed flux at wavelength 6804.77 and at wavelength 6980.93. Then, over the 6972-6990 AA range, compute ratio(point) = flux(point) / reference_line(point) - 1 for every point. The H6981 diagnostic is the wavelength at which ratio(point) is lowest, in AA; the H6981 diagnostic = 6979.33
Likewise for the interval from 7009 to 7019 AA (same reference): 7014.77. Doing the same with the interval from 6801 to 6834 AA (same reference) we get 6812.61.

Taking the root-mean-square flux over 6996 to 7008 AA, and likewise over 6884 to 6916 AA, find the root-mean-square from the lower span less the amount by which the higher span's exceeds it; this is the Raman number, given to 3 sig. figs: 4.48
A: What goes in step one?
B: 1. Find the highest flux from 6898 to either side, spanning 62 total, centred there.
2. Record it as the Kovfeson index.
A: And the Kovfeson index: 4.423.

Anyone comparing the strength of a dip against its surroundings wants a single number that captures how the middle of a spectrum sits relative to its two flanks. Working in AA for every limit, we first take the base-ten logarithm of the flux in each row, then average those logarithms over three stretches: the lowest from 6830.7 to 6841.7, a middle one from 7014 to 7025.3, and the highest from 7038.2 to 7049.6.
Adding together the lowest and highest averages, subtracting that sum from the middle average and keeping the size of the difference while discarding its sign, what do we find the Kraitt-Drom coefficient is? 0.648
